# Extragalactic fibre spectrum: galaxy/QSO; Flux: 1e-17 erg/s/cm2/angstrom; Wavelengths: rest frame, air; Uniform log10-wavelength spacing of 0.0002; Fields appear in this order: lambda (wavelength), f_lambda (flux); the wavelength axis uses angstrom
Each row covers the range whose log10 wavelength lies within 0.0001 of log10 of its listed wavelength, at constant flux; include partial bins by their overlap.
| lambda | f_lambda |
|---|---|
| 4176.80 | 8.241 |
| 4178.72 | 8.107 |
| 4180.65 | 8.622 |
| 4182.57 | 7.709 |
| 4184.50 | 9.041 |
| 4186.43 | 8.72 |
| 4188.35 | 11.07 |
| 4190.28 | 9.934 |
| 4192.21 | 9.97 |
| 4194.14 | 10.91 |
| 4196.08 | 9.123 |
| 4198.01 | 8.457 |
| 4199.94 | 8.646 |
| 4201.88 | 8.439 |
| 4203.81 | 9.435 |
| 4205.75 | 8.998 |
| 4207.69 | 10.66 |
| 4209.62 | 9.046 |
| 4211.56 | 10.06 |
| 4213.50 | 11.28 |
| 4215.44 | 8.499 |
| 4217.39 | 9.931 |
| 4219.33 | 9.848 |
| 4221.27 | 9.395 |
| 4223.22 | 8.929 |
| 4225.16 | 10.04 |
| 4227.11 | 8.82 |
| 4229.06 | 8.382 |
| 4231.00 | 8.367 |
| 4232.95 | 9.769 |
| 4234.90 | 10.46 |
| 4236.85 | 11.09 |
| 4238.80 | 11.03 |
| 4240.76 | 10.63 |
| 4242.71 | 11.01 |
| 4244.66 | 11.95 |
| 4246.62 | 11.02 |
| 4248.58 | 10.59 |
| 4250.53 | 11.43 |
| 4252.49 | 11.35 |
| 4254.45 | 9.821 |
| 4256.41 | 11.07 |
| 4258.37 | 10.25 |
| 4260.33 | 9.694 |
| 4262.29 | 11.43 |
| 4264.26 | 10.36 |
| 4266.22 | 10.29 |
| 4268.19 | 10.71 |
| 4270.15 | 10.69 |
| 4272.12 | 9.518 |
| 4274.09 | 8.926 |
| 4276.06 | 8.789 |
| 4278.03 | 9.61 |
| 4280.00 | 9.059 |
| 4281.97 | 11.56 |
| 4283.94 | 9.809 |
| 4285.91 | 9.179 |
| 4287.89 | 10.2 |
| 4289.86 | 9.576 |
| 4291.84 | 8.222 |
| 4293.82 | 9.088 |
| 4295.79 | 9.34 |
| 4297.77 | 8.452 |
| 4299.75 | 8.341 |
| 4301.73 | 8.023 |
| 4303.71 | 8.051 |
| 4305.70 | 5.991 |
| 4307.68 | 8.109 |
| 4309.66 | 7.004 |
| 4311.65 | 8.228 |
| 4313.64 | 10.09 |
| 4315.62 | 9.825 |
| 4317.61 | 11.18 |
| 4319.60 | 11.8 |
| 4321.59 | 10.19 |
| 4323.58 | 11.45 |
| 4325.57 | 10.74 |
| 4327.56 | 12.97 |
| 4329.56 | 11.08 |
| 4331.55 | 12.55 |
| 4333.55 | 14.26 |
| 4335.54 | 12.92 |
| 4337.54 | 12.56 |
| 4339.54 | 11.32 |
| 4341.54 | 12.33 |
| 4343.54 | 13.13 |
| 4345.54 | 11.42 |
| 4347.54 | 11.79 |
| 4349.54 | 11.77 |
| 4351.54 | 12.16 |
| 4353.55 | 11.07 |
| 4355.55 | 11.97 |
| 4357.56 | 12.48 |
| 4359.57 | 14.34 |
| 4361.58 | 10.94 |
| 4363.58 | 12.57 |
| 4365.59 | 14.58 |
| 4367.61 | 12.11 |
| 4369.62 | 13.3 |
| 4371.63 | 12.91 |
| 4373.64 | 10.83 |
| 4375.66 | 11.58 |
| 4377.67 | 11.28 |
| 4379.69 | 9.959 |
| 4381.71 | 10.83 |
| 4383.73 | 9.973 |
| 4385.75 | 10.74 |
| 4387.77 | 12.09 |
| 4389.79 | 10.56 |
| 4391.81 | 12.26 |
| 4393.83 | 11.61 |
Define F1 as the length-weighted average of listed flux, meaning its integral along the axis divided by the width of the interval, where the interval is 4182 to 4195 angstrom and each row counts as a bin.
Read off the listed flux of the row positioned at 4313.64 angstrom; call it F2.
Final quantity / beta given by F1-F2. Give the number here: -0.4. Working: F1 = 9.7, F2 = 10.09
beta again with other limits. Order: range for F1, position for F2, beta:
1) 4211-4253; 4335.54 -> -2.8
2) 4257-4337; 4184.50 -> 0.9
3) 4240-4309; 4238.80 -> -1.3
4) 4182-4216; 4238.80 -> -1.6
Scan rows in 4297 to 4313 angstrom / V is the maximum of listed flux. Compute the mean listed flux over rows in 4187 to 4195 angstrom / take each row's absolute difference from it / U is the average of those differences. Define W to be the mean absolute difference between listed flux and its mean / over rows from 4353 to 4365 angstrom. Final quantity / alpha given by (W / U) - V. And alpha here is -6.7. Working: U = 0.5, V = 8.452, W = 0.90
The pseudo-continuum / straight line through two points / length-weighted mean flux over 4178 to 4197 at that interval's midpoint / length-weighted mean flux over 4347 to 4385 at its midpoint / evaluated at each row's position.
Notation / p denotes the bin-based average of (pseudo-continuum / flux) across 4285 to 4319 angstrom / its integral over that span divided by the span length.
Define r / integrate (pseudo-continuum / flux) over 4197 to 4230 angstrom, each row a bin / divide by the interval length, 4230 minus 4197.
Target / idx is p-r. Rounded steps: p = 1.28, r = 1.05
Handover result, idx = 0.2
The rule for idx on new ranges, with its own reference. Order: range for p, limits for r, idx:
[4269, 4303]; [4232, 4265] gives 0.2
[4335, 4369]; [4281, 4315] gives -0.3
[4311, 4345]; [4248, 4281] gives 0.0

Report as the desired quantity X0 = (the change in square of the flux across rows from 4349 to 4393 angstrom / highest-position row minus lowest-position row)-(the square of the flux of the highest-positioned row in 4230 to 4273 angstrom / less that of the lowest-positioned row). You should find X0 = -9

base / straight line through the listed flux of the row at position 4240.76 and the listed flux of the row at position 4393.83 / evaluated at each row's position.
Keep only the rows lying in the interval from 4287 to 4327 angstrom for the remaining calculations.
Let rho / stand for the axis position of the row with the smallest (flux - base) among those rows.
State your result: 4305.70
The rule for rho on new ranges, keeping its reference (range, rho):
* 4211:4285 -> 4231.00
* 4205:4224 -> 4215.44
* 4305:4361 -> 4305.70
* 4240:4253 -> 4248.58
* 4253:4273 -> 4272.12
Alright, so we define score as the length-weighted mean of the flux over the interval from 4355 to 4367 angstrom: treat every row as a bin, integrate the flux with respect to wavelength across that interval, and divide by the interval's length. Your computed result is 12.8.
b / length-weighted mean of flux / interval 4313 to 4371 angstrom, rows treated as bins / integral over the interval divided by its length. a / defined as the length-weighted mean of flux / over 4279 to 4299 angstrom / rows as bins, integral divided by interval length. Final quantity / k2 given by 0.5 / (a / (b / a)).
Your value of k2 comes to 0.0677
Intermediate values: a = 9.4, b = 12.1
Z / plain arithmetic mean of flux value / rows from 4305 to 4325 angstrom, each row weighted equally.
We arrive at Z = 9.4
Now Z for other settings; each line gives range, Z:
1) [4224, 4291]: 10.2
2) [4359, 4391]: 11.8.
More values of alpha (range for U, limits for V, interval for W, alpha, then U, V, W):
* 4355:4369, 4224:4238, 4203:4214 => -10.3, 1.0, 11.09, 0.75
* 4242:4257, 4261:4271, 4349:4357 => -10.6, 0.4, 11.43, 0.34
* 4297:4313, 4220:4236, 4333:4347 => -9.3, 0.6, 10.46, 0.75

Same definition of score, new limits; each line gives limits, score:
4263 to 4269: 10.5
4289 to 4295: 9.0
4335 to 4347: 12.2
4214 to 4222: 9.5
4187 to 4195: 10.4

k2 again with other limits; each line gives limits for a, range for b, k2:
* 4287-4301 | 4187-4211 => 0.0589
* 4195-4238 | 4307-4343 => 0.0621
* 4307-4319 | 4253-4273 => 0.0617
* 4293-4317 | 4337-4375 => 0.0866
